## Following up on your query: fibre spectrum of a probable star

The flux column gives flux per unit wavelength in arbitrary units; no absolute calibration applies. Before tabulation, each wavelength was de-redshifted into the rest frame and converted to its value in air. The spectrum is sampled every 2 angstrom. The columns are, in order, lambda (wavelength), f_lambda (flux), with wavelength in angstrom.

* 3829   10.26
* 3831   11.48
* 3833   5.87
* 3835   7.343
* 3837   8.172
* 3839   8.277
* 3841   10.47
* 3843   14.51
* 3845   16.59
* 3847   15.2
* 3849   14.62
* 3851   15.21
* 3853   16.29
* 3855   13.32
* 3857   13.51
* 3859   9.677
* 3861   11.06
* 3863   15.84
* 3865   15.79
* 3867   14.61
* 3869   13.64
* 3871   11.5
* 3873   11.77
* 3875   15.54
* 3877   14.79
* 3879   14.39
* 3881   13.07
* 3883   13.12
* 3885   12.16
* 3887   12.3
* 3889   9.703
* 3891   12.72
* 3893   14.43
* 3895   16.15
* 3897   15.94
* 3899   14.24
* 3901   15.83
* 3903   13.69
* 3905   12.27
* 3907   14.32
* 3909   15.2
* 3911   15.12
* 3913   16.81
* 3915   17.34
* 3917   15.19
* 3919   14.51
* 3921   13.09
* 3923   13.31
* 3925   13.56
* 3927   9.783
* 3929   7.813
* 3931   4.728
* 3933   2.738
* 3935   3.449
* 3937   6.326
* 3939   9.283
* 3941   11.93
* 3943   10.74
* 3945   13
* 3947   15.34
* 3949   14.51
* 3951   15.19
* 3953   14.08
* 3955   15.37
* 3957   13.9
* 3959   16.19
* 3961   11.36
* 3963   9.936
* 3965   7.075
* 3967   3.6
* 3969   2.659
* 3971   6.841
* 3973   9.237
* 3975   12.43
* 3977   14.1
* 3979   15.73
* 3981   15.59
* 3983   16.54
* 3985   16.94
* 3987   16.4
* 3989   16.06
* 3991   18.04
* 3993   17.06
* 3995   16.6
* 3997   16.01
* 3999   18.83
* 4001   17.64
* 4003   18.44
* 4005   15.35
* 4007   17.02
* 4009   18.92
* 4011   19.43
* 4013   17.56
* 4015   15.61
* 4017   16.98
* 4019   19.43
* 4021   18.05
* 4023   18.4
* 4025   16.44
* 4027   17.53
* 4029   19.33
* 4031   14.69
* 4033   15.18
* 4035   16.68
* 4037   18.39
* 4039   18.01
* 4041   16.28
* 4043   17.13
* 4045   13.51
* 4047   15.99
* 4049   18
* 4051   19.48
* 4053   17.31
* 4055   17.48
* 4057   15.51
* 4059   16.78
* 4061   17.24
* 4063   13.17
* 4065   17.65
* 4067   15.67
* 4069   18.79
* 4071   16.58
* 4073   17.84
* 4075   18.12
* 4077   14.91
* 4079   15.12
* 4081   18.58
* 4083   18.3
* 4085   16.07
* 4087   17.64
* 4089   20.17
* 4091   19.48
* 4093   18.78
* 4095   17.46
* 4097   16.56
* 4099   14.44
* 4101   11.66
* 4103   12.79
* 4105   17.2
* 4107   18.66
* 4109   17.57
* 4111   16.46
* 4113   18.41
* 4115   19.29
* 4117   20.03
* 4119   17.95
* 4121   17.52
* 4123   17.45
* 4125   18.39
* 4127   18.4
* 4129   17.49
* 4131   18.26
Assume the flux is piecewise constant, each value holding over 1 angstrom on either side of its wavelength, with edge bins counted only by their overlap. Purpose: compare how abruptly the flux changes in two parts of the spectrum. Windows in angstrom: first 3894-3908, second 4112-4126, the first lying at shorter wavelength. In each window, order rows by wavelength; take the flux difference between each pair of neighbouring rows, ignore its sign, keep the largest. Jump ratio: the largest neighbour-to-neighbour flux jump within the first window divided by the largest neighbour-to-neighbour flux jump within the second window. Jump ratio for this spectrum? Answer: 1.0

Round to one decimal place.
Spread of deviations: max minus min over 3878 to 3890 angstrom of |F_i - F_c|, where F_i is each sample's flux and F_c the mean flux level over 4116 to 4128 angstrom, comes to 4.7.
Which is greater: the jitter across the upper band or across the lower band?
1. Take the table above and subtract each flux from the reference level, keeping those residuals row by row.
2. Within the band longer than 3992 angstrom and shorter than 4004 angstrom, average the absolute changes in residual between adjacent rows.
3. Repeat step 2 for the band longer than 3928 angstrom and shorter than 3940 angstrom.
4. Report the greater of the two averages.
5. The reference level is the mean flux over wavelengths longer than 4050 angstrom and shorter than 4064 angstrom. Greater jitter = 2.32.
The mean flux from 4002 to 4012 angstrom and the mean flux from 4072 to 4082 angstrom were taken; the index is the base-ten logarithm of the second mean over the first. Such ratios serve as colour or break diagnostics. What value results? -0.02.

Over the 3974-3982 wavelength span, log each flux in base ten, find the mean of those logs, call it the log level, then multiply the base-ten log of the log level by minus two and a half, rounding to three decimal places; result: -0.160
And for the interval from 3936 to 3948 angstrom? -0.031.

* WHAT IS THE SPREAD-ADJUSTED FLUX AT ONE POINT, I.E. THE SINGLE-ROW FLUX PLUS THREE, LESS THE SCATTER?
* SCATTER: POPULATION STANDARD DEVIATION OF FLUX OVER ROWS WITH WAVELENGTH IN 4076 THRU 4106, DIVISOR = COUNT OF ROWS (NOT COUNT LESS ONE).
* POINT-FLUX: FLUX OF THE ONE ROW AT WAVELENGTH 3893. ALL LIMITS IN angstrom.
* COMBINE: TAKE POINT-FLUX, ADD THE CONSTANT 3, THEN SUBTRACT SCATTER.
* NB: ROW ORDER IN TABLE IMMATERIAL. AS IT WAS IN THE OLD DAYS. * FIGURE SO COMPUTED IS 15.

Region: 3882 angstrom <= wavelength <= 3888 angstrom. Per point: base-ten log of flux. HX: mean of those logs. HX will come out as 1.10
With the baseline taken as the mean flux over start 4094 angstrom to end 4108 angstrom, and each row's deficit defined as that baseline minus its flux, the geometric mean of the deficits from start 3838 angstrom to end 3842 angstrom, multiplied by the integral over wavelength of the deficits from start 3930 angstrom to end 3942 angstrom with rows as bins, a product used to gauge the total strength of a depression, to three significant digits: 665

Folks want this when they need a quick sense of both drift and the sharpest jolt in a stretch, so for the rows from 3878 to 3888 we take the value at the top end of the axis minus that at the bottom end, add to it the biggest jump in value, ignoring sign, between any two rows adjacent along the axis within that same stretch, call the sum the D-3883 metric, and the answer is -0.8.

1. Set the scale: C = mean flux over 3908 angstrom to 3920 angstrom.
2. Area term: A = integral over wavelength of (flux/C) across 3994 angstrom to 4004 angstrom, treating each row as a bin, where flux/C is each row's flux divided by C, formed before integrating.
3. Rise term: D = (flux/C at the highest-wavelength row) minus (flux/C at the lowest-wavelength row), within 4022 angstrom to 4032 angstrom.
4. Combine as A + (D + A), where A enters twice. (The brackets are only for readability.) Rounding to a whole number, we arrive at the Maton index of 22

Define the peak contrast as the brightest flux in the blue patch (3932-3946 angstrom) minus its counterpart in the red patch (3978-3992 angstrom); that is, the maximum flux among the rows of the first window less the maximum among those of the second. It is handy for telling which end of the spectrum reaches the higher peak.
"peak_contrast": -5.0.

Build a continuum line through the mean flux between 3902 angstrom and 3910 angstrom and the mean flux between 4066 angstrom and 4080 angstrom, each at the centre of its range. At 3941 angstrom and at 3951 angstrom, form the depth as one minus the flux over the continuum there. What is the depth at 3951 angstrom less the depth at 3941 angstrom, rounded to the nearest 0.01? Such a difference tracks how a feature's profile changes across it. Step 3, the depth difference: -0.21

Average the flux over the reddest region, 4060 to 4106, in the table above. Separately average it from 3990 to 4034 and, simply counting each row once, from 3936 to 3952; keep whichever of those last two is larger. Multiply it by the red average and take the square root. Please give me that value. 17.0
